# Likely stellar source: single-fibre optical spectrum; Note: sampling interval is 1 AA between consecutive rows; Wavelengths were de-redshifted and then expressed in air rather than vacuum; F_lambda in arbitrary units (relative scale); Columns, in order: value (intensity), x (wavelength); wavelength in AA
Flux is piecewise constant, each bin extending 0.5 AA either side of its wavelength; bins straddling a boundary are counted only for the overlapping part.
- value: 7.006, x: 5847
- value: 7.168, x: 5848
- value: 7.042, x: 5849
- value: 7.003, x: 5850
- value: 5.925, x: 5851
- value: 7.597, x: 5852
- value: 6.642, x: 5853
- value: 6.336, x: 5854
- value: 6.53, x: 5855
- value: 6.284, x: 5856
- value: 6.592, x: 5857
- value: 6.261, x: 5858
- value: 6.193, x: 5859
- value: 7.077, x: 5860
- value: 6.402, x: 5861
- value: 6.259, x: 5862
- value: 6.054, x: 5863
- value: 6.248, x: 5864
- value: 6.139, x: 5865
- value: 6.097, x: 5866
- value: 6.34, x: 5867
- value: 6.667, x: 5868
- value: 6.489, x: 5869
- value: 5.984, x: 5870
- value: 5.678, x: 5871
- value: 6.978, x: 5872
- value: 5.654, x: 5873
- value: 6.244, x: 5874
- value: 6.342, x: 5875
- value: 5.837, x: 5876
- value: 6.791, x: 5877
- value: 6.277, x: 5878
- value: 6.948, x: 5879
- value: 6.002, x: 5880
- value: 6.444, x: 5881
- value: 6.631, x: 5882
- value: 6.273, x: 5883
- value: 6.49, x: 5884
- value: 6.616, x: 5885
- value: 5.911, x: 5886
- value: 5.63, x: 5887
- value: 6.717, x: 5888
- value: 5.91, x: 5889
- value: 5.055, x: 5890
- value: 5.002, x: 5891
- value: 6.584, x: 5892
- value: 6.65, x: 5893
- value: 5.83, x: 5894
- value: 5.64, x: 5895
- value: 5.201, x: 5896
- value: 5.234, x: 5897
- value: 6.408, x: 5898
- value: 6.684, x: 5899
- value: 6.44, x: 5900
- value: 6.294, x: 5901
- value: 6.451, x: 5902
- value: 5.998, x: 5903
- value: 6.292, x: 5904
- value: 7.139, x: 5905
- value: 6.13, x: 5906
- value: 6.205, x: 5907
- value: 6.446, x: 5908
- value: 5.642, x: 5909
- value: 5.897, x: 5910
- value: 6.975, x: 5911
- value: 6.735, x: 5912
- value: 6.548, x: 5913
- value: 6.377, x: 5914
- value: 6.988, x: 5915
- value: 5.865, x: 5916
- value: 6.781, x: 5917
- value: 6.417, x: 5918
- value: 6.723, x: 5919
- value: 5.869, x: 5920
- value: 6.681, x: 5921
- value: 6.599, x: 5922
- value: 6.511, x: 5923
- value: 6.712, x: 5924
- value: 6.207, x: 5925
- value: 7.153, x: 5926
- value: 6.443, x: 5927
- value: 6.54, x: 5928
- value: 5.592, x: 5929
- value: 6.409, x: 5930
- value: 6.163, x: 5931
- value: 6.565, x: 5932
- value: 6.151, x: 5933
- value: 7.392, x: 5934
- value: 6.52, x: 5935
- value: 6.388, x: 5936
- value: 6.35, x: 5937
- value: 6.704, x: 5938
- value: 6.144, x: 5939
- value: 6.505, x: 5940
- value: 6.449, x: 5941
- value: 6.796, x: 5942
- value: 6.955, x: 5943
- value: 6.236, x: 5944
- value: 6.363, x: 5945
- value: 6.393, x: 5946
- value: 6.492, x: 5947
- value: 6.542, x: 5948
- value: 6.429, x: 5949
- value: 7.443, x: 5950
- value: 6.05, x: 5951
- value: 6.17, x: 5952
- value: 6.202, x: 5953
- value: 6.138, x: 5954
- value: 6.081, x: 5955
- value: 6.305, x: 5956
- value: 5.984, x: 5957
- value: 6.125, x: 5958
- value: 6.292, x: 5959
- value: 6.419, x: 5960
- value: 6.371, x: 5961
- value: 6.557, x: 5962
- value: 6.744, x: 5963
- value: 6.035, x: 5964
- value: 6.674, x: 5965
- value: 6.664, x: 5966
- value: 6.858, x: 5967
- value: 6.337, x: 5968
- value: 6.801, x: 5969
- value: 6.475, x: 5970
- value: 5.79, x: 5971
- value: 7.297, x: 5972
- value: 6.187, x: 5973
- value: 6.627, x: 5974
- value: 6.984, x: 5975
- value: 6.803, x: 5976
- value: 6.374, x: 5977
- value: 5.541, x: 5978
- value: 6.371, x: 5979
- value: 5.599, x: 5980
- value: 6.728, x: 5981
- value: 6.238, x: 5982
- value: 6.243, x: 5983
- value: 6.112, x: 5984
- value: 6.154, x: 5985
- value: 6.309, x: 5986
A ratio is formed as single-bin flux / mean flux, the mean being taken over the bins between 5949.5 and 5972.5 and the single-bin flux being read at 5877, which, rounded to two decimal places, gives 1.06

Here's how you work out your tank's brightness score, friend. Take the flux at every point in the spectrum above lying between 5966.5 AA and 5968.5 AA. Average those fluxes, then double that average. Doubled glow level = 13.2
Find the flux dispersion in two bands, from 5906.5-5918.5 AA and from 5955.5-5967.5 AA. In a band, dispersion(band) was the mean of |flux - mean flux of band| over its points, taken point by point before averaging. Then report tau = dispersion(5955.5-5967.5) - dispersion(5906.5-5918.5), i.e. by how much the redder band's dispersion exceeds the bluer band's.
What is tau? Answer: -0.11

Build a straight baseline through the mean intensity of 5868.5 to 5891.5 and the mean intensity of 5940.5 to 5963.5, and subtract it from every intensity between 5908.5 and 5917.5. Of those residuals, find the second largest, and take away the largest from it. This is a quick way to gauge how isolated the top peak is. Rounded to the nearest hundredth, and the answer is 0.00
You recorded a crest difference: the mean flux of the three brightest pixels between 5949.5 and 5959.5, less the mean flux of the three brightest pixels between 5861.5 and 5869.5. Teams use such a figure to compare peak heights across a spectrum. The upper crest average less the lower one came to 0.18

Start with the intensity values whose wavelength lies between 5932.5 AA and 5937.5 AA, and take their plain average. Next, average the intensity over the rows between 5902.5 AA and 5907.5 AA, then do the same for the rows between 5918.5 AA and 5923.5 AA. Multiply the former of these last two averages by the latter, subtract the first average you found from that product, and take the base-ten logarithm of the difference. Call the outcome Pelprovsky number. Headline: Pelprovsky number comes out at 1.54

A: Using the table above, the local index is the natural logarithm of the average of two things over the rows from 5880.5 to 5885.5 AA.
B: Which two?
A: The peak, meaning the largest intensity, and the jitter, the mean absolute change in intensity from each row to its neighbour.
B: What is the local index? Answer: 1.23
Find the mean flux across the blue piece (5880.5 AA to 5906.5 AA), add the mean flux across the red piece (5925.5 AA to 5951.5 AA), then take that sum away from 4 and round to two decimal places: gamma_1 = -8.65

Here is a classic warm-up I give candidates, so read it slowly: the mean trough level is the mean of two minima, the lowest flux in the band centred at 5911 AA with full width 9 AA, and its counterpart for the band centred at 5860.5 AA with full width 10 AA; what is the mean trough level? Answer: 5.85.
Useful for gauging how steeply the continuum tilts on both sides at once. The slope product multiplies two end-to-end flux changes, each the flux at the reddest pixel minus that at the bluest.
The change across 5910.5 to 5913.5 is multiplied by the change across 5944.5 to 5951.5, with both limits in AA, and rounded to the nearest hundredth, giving 0.13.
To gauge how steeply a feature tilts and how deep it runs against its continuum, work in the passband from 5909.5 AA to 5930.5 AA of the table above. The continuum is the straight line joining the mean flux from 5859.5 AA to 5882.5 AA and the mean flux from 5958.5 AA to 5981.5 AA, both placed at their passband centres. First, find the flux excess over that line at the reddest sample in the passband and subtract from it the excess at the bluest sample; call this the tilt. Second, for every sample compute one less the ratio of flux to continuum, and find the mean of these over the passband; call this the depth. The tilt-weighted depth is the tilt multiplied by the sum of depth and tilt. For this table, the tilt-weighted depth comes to 0.23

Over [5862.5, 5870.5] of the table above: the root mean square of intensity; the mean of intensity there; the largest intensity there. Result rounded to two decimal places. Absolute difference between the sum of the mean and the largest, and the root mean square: 6.66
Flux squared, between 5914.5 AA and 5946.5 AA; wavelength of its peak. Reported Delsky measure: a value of 5934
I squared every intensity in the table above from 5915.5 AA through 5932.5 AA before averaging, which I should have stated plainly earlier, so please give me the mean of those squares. 41.4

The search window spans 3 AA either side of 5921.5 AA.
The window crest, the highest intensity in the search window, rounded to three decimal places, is 6.723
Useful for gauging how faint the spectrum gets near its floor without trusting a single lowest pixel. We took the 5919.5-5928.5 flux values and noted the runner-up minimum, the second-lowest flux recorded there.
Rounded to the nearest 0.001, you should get 6.207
